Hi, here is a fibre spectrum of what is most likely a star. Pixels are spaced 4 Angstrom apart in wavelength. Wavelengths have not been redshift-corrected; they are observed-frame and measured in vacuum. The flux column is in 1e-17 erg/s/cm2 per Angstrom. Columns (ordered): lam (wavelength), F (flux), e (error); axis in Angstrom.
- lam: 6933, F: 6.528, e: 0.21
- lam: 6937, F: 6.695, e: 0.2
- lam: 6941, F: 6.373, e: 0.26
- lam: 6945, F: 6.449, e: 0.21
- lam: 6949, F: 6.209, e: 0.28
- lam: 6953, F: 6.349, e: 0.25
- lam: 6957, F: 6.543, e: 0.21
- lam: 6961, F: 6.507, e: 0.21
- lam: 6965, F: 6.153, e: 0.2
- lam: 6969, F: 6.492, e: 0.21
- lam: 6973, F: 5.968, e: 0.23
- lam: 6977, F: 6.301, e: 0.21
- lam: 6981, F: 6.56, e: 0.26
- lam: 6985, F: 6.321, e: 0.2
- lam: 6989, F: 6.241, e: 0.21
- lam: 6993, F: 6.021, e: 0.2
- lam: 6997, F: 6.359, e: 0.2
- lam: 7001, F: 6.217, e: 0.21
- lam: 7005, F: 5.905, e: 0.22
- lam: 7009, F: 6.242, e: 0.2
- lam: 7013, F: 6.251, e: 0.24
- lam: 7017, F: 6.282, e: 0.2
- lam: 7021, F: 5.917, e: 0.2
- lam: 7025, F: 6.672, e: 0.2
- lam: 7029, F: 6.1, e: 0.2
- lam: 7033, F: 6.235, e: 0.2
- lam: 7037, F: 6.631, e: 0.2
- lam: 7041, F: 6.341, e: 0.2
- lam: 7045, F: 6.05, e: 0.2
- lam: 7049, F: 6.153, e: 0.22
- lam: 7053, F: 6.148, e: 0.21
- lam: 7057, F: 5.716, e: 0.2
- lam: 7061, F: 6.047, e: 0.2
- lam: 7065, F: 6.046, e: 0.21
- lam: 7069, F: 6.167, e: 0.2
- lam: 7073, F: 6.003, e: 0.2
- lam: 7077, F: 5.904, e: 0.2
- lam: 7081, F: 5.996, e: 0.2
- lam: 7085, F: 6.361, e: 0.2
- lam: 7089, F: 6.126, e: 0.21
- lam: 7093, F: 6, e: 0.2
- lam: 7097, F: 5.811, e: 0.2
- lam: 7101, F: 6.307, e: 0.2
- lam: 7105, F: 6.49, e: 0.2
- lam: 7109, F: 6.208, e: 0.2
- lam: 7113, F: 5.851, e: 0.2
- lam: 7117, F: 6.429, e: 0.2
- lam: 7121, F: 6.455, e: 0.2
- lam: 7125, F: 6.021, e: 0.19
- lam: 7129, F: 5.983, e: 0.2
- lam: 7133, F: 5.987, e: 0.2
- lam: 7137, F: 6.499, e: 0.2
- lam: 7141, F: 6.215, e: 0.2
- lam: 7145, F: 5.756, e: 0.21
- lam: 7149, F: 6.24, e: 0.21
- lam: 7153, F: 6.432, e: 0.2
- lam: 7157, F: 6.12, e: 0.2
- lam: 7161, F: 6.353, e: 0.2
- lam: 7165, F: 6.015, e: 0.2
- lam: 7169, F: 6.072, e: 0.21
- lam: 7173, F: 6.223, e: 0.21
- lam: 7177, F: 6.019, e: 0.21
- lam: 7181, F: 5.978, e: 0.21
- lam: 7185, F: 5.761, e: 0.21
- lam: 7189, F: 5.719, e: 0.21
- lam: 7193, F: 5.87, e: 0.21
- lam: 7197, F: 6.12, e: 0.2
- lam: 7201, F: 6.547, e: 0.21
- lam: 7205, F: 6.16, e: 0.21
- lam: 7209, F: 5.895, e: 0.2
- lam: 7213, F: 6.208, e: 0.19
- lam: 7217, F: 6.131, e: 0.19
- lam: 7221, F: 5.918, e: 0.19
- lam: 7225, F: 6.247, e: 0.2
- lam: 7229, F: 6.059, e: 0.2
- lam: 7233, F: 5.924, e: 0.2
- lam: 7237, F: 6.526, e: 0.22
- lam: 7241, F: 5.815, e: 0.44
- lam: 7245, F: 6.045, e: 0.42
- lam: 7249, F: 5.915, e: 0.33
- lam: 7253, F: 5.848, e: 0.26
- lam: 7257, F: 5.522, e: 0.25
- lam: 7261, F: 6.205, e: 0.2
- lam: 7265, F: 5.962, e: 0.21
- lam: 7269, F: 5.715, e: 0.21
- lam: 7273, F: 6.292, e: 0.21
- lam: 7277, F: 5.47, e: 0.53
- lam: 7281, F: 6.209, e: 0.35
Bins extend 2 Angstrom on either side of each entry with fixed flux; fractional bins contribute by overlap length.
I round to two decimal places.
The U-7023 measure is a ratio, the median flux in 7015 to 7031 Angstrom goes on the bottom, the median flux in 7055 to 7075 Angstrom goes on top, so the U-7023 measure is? 0.98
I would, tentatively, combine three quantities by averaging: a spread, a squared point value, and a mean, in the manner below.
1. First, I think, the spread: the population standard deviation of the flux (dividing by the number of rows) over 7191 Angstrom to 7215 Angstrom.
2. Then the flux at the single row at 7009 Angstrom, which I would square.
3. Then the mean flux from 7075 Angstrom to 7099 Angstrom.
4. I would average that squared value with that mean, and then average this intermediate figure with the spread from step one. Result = 11.4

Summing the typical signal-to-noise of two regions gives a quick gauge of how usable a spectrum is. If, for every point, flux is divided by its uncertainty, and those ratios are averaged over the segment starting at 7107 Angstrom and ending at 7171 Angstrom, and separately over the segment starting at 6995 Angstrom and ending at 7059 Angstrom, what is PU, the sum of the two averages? 60.8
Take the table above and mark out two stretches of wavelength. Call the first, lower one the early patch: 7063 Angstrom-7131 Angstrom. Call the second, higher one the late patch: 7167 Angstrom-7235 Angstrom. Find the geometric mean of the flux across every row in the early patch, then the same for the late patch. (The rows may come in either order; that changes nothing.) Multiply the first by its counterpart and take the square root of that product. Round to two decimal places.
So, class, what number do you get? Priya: 6.09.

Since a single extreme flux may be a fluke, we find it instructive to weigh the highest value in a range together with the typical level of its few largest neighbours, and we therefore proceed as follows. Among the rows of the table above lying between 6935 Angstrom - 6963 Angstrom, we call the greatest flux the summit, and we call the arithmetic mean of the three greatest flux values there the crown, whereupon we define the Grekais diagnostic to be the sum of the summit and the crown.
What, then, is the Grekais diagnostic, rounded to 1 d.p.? 13.3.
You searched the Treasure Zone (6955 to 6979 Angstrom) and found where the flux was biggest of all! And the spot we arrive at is 6957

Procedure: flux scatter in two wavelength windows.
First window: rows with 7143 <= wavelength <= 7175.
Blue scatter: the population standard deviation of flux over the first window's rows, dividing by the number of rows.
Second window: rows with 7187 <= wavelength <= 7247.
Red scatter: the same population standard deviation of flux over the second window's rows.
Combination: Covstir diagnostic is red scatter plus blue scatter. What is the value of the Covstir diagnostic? 0.43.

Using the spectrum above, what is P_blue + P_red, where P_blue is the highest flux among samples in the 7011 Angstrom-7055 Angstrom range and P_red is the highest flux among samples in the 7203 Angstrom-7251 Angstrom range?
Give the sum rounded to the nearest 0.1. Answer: 13.2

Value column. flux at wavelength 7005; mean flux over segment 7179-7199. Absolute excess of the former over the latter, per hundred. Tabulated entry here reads 0.0002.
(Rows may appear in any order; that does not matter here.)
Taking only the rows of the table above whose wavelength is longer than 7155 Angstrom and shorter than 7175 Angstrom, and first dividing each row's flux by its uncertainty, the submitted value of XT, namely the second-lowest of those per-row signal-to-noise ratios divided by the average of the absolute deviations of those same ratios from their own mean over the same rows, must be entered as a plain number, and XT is 38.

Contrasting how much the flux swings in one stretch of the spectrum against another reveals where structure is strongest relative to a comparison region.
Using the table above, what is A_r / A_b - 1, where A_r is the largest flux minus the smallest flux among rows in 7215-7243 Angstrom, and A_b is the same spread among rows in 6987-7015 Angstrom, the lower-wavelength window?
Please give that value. 0.57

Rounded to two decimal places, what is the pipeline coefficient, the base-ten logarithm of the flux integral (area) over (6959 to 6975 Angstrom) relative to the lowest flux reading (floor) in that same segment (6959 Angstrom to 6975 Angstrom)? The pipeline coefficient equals 1.23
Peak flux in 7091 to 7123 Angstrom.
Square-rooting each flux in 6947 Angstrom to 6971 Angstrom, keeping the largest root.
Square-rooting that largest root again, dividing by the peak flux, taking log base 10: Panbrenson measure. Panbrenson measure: -0.608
